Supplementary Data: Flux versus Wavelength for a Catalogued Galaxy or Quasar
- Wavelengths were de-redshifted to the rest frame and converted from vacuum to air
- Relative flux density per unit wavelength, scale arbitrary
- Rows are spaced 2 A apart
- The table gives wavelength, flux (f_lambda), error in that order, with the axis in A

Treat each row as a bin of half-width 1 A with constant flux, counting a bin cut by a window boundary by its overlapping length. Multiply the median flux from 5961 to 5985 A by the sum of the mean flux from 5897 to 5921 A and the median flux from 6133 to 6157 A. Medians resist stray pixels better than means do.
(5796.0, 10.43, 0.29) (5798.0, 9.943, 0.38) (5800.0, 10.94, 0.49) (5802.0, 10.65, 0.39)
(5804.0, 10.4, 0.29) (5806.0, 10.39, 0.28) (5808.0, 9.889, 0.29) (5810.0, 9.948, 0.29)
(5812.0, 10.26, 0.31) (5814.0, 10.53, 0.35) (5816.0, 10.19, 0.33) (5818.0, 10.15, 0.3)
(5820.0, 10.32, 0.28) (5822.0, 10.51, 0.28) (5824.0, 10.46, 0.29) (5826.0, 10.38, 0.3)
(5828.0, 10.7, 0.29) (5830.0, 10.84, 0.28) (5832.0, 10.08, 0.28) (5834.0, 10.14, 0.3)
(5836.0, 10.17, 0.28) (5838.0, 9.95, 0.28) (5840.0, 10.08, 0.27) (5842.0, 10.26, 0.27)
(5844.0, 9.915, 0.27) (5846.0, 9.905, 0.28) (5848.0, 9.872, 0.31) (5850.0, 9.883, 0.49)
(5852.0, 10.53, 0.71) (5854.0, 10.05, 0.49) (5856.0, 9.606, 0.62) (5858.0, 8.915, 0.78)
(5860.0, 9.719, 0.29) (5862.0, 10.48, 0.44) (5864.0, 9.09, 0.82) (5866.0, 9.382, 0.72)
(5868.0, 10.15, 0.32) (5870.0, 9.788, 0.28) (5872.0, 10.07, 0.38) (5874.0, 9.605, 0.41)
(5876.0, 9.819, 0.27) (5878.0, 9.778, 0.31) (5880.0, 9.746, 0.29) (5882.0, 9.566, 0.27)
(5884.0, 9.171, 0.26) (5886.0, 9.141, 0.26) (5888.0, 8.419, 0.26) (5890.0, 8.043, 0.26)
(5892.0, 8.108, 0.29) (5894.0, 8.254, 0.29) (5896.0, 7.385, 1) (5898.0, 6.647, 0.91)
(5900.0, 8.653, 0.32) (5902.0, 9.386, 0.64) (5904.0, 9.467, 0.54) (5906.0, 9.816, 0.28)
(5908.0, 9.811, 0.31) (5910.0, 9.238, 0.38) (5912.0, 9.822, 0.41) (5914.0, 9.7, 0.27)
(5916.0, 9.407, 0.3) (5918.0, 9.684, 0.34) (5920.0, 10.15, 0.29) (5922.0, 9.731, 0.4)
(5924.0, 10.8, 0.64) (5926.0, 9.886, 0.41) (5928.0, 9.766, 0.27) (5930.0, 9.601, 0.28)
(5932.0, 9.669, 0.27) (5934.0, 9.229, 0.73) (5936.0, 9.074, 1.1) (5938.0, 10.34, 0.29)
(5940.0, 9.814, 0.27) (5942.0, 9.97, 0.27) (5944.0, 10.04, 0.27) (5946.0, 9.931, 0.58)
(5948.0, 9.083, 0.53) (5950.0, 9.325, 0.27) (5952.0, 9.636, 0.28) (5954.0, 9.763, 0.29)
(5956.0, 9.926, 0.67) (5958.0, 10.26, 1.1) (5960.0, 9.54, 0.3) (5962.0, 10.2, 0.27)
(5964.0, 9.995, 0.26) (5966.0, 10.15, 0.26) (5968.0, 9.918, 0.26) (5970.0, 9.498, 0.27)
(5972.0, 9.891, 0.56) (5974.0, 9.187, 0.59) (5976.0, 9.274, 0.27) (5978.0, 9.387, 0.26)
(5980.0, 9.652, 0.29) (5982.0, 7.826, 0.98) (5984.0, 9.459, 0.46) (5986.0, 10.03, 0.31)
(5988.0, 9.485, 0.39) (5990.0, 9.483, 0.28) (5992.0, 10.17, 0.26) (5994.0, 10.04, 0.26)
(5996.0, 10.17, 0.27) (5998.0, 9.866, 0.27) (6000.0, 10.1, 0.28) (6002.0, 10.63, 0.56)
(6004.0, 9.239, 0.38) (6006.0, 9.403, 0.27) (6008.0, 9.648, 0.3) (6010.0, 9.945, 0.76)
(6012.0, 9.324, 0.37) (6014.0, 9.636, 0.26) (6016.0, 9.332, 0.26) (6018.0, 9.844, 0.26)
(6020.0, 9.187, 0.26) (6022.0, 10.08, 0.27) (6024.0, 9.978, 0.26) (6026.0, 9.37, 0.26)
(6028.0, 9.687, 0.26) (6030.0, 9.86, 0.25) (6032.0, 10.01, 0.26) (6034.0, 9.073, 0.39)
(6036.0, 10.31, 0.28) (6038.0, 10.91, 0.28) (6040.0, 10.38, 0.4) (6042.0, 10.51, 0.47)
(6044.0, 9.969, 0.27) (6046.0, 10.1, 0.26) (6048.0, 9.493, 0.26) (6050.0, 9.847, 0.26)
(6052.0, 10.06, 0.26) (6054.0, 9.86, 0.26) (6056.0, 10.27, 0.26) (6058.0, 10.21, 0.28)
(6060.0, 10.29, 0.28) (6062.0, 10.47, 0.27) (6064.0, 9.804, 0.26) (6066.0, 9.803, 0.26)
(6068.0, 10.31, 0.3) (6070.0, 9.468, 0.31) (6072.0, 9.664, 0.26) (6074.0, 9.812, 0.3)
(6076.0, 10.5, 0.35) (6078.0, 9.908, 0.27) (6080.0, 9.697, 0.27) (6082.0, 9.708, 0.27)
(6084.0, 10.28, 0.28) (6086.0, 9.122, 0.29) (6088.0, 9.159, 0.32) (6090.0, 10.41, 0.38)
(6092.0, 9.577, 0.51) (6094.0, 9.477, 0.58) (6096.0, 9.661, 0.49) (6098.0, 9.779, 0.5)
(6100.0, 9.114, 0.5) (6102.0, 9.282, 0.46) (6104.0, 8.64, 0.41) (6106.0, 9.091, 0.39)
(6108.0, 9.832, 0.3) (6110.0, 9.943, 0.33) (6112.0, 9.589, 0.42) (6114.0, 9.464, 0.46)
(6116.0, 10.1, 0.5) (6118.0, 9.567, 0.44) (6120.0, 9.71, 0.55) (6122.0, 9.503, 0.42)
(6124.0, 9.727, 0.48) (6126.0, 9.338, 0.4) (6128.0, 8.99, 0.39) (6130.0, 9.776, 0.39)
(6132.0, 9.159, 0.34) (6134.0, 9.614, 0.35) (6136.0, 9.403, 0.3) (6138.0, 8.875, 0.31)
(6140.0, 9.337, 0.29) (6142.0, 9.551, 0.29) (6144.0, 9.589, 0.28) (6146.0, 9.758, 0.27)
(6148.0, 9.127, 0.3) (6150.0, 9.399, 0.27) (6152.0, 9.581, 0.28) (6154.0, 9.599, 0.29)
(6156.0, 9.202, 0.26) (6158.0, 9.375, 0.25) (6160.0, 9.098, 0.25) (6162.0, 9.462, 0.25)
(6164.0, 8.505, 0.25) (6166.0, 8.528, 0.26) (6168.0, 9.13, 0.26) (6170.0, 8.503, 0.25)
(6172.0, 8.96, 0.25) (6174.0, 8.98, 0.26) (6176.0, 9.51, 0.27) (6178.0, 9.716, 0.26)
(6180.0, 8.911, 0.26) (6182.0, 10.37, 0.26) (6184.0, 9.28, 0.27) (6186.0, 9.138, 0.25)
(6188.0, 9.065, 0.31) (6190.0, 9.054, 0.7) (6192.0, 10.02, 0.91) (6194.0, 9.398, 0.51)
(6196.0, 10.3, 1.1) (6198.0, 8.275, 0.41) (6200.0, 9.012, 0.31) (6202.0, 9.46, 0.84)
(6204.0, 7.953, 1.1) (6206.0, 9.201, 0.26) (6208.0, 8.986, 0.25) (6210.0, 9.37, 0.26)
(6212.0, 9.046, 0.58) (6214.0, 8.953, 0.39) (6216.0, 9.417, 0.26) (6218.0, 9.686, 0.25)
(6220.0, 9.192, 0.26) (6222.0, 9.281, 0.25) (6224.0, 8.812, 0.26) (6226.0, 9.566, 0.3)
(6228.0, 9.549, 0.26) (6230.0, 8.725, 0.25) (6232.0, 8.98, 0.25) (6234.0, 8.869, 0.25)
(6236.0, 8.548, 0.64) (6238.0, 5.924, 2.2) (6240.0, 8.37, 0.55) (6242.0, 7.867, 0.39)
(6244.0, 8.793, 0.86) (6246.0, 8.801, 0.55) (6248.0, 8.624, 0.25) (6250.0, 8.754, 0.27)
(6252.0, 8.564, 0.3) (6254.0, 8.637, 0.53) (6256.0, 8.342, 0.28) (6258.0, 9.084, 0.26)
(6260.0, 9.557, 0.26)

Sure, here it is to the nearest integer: 180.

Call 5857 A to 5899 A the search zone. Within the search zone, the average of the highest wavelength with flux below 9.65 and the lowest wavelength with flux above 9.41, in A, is 5879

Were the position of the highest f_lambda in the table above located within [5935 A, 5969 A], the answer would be 5938.0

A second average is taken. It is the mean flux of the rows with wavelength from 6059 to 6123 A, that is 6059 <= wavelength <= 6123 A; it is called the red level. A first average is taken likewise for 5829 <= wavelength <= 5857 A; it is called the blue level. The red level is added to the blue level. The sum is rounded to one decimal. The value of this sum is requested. 19.8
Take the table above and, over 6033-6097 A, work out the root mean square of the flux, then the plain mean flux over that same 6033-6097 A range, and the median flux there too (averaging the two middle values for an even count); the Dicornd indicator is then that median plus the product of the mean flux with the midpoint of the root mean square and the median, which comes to 108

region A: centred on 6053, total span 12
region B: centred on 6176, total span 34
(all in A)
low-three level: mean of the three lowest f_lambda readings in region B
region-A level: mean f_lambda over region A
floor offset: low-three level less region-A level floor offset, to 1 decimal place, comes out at -1.4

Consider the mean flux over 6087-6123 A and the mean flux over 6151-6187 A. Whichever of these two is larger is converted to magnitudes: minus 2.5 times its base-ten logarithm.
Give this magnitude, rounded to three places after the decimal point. -2.450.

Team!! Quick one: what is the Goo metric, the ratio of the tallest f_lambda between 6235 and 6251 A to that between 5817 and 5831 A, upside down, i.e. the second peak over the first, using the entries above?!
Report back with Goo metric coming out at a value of 1.23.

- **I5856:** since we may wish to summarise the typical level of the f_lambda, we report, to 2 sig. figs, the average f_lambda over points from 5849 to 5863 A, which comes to 9.9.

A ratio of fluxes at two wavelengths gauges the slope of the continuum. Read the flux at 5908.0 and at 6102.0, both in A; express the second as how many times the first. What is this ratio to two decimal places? 0.95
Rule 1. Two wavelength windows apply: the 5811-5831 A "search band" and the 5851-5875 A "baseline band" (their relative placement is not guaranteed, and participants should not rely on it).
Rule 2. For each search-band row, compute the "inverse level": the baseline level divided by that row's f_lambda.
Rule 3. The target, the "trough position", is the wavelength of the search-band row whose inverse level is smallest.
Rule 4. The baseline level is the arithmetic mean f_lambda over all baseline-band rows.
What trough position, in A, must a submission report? 5830.0 A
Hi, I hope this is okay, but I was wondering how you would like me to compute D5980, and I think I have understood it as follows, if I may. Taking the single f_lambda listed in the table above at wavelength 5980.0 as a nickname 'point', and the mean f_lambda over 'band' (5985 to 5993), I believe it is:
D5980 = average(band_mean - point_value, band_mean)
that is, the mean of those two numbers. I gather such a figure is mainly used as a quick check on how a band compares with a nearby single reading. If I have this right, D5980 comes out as 5.0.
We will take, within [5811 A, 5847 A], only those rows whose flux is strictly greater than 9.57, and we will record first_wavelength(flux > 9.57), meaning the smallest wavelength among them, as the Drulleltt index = 5812.0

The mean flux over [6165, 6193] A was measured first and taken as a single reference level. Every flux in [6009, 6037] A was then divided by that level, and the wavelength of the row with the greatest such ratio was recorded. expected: 6036.0 A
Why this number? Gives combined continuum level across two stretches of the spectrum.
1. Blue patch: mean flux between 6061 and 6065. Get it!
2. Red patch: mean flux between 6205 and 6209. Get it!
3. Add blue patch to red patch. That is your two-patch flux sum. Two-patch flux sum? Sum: 19.2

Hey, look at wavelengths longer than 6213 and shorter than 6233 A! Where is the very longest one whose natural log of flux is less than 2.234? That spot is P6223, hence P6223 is 6232.0 A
